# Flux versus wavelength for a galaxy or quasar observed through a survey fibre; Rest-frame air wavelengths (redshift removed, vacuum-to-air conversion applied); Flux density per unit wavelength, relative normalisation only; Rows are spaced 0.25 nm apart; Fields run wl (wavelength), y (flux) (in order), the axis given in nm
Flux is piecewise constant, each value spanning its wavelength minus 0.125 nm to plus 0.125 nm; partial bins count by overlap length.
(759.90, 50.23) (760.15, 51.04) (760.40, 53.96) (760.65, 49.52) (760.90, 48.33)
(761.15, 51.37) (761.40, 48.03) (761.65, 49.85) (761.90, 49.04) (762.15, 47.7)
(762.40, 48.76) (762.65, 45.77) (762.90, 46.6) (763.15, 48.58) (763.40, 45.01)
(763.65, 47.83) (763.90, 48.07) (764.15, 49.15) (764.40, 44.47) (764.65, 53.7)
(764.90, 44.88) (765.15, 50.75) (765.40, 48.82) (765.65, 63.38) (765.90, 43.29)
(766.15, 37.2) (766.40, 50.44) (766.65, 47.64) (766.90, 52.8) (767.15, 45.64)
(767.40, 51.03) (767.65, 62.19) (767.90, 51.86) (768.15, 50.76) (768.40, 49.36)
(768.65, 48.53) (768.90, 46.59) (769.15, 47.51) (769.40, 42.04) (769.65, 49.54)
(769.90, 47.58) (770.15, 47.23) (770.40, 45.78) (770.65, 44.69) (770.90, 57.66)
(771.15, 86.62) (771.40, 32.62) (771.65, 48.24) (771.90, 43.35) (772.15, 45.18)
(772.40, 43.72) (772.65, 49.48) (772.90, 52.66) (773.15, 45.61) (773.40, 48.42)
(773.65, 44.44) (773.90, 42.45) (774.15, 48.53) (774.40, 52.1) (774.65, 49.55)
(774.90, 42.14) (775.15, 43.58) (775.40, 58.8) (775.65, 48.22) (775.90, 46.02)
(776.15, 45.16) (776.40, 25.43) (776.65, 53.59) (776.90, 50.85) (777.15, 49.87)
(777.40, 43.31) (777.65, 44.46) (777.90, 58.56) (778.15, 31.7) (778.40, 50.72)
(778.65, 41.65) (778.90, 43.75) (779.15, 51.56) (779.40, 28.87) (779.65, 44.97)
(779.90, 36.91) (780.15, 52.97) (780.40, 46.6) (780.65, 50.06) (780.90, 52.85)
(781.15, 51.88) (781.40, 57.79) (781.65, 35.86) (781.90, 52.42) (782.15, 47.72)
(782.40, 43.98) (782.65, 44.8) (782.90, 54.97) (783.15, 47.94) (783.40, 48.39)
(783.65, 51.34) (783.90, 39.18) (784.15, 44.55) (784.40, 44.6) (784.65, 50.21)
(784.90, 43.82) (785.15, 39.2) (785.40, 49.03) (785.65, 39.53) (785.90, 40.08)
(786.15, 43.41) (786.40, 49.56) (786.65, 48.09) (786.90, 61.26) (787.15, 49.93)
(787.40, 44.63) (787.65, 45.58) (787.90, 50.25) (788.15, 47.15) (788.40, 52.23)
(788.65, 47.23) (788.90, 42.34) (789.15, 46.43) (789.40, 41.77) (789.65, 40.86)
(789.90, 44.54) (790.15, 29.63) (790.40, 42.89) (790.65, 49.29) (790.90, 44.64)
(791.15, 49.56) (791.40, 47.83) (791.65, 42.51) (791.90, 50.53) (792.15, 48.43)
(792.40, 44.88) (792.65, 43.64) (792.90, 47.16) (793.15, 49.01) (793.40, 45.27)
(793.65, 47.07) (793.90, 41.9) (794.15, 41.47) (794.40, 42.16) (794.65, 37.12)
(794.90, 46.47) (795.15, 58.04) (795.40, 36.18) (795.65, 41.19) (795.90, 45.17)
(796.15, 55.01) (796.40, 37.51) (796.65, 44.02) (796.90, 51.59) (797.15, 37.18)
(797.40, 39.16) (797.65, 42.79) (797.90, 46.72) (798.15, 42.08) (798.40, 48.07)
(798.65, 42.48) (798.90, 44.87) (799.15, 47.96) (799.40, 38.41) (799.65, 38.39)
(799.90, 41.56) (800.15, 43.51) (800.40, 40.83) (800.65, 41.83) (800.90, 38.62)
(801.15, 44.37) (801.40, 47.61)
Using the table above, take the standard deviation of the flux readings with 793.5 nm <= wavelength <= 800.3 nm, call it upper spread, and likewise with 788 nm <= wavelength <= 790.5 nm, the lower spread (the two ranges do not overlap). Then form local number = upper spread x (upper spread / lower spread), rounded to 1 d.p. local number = 4.9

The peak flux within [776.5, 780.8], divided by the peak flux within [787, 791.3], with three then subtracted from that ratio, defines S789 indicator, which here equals -1.88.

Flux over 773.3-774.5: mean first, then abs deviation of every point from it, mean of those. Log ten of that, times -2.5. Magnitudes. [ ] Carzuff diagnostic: -1.2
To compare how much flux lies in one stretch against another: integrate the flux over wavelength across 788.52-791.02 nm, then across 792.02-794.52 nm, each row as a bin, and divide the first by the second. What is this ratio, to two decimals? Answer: 0.95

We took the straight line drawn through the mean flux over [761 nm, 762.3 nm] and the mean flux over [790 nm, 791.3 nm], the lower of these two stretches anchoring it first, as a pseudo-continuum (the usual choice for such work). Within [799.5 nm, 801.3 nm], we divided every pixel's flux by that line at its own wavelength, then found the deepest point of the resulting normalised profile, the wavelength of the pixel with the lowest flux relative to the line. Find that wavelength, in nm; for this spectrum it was 799.65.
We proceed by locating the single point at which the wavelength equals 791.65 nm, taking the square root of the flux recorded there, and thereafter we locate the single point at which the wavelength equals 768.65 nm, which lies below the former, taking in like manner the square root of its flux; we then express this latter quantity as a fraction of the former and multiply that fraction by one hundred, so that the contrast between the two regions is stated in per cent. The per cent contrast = 107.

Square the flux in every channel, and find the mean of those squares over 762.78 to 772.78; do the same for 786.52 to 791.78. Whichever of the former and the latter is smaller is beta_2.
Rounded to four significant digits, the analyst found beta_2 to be 2161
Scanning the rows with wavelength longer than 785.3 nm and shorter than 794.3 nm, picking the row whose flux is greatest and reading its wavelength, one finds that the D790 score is 786.90 nm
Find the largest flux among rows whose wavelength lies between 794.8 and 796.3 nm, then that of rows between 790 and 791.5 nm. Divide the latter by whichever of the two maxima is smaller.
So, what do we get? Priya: 1.00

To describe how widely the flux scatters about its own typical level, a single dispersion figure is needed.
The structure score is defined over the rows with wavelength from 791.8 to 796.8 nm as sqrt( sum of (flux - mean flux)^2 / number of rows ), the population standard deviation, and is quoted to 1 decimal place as 5.4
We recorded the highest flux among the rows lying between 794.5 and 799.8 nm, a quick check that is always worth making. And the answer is 58.04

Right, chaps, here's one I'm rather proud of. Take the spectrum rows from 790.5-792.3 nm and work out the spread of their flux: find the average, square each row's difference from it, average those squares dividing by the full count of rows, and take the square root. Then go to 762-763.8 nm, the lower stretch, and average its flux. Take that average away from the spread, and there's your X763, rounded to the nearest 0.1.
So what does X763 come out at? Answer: -44.5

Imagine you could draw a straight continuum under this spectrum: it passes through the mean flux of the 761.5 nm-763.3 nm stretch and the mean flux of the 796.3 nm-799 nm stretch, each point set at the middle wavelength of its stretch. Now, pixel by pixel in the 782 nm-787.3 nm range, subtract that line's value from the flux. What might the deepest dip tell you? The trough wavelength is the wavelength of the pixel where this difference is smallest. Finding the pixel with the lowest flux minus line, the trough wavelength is 783.90 nm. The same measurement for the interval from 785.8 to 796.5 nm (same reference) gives 790.15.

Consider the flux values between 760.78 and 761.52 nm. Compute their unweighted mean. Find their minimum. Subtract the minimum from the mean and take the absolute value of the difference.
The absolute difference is 1.2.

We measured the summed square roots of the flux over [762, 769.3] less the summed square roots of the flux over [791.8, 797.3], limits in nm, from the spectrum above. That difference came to 55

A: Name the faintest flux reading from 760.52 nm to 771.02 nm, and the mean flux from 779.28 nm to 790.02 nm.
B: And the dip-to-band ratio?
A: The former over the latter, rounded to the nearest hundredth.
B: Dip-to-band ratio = 0.80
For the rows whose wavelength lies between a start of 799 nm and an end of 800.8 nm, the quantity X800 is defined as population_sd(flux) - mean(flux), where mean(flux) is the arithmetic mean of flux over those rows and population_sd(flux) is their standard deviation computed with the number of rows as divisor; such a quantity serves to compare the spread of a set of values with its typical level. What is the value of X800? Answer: -38.7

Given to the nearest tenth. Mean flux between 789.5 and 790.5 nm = 39.5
